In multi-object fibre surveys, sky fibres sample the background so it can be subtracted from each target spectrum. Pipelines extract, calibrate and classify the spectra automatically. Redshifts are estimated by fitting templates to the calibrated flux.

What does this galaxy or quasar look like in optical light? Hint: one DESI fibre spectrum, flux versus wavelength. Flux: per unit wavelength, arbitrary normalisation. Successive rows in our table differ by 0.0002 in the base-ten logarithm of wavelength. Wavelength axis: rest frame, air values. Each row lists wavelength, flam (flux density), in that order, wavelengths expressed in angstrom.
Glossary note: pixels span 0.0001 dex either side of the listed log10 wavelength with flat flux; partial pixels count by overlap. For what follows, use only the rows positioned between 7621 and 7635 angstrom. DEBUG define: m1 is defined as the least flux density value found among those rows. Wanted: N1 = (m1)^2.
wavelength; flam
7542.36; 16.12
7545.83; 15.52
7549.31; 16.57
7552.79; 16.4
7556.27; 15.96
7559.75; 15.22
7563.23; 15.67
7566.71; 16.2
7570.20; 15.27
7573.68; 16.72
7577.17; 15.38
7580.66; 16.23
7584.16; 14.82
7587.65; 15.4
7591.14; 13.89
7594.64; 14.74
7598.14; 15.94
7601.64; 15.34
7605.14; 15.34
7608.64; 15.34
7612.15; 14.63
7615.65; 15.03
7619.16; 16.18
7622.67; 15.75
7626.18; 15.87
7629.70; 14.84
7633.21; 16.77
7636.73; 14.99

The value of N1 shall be 220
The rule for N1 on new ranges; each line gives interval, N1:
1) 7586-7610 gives 193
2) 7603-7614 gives 214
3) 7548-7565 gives 232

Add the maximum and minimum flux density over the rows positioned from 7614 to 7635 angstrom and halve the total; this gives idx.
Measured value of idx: 15.8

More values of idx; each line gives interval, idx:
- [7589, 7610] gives 14.9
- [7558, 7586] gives 15.8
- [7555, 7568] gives 15.7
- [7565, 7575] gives 16.0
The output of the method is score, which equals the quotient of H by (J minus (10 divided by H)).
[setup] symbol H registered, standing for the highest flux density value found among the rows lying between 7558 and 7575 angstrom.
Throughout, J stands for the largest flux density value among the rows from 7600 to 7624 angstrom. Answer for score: 1.07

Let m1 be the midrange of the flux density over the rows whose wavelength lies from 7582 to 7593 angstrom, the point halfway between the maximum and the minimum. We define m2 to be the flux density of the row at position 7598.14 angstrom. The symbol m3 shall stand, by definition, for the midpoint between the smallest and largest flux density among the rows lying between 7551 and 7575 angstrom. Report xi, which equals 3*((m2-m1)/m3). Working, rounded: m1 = 14.6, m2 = 15.94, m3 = 16.0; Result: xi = 0.24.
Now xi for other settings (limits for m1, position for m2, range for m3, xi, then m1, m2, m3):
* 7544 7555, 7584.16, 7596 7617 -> -0.24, 16.0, 14.82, 15.3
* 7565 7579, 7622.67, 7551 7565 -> -0.05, 16.0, 15.75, 15.8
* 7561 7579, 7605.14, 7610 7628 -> -0.13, 16.0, 15.34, 15.4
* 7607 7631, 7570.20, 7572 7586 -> -0.03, 15.4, 15.27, 15.8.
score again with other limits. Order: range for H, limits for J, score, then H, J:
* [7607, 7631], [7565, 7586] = 1.00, 16.18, 16.72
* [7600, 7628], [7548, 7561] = 1.01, 16.18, 16.57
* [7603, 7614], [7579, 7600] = 0.98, 15.34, 16.23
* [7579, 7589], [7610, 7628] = 1.04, 16.23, 16.18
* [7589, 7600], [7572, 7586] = 0.99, 15.94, 16.72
